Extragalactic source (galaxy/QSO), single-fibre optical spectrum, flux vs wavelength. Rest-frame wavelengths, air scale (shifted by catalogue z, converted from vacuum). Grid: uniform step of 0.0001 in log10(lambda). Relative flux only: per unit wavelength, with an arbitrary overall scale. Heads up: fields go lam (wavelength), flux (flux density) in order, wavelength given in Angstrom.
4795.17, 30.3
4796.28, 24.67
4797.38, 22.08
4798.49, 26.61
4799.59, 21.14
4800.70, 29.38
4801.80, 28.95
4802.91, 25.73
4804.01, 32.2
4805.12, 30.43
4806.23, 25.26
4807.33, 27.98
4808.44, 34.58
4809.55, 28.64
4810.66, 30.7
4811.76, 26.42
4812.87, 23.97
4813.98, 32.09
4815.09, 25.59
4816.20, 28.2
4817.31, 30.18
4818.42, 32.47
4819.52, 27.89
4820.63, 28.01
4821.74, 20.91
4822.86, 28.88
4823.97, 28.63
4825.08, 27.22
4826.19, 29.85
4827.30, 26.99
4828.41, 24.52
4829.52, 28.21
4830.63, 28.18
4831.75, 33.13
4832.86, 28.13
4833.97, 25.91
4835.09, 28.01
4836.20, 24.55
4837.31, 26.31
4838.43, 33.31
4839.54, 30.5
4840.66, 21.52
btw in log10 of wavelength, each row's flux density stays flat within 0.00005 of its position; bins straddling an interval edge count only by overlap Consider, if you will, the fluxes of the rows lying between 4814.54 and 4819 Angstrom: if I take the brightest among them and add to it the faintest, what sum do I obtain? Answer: 58.1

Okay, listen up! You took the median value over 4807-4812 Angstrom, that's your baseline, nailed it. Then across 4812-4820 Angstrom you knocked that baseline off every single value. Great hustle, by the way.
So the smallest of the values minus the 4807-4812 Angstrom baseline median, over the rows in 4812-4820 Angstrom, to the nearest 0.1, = -4.7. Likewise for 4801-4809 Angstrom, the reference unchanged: -3.4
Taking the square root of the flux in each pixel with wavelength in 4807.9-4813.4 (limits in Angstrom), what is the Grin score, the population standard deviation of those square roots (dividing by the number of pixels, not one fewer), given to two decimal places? 0.34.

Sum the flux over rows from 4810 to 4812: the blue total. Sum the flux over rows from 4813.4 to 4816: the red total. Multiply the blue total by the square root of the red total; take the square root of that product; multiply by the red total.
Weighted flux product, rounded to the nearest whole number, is 1201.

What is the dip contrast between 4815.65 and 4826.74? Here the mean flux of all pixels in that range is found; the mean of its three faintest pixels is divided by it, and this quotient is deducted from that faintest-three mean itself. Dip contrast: 24.4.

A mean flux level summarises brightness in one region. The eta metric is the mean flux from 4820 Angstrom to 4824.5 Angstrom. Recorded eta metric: 26.6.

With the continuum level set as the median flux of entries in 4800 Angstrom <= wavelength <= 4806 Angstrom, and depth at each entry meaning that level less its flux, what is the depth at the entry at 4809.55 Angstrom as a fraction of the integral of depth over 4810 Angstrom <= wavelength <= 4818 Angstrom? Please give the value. 0.08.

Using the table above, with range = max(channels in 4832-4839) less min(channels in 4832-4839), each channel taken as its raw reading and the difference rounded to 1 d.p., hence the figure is 8.8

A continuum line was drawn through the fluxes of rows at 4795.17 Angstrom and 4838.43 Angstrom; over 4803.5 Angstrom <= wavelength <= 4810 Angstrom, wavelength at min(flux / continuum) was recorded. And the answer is 4806.23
